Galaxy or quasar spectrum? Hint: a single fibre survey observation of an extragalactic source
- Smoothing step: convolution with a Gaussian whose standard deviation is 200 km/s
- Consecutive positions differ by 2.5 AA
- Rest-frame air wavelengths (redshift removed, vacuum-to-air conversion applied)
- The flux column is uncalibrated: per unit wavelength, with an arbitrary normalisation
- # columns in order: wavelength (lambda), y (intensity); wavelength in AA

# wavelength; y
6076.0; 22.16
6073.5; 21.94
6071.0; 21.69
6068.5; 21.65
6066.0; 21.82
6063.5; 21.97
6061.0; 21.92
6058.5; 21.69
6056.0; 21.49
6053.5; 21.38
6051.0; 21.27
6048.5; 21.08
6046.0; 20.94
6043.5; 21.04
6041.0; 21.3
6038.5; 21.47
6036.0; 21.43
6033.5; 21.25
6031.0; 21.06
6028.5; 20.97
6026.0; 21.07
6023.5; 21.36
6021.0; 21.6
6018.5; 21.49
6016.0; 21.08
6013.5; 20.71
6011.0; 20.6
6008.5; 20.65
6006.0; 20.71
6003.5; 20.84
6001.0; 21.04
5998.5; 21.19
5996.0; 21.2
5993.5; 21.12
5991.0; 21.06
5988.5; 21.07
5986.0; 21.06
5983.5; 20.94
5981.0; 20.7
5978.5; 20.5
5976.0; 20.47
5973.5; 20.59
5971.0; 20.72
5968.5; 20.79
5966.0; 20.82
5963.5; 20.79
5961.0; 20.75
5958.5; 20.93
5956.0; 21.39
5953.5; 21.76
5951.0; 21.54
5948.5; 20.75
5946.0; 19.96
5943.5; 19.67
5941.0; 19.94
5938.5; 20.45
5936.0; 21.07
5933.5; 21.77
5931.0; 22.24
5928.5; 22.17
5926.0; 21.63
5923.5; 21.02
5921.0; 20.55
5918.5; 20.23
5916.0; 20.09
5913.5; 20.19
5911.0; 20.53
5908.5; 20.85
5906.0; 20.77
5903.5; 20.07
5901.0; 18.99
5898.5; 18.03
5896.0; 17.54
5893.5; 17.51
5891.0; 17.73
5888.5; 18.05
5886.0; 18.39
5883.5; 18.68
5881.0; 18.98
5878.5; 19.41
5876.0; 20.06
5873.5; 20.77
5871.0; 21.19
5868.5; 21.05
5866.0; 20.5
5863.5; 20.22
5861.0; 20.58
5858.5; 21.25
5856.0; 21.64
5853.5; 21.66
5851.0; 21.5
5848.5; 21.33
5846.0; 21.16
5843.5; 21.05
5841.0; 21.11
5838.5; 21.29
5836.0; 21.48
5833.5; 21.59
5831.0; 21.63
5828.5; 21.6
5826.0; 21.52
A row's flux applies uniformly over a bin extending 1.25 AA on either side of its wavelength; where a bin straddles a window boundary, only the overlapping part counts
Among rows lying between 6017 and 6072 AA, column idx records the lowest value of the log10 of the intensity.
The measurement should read 1.32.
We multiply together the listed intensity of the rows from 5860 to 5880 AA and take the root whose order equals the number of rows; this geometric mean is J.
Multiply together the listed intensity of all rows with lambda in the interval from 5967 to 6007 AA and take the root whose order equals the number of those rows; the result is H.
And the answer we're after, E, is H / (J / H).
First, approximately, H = 20.9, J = 20.47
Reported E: 21.3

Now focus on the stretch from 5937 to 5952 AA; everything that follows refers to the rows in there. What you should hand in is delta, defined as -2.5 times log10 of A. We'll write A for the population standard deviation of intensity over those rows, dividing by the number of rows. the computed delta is 0.5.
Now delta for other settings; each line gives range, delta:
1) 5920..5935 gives 0.5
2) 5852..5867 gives 0.6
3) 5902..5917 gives 1.2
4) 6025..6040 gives 1.8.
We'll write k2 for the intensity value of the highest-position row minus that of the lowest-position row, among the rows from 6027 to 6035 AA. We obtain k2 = 0.3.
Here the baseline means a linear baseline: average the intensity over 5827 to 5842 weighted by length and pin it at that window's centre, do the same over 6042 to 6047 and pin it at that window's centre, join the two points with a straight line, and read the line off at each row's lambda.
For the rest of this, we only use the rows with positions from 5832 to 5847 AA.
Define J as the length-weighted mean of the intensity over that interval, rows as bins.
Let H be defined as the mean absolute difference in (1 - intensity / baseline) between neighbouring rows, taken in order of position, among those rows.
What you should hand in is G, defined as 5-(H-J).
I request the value 26.3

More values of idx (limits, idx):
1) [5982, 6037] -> 1.31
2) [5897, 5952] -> 1.26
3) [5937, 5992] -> 1.29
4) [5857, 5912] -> 1.24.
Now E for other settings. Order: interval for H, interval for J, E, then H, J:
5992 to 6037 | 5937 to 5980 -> 21.5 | 21.1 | 20.69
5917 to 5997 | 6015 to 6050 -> 20.6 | 20.9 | 21.22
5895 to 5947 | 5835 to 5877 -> 19.7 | 20.3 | 21.04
